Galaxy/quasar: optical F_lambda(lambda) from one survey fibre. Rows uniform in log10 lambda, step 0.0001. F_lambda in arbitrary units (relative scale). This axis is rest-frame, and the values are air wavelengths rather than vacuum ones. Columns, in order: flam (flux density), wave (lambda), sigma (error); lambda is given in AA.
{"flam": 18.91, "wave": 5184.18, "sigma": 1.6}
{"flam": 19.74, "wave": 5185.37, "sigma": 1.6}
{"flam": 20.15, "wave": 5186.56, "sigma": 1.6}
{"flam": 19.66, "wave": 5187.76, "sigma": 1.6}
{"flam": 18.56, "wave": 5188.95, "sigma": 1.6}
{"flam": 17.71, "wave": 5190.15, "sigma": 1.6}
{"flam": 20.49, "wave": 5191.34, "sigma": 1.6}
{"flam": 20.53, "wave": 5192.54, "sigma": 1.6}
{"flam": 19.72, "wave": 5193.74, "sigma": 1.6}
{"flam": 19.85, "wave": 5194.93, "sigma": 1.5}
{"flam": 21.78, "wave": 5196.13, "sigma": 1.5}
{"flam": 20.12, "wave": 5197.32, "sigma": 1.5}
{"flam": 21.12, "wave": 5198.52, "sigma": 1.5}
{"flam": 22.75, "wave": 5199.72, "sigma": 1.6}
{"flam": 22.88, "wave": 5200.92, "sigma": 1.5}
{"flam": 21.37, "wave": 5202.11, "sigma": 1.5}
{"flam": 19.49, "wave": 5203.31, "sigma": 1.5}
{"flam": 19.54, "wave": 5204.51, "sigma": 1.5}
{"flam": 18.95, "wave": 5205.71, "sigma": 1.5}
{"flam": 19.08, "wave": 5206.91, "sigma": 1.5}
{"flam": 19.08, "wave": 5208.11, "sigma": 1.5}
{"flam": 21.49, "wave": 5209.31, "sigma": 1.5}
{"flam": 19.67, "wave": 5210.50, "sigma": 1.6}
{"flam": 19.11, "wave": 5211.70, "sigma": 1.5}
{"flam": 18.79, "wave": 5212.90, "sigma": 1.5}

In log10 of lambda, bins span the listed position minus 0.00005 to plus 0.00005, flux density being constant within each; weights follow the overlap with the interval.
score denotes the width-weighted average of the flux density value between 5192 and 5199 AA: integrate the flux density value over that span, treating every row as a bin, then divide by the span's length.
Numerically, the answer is 20.5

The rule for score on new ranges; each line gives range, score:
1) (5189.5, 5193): 19.5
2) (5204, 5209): 19.3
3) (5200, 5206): 20.6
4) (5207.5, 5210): 20.3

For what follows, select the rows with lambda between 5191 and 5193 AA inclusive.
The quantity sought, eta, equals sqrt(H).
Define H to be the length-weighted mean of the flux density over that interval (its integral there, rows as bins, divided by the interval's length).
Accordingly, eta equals 4.52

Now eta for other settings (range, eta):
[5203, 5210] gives 4.43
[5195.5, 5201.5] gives 4.66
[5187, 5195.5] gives 4.42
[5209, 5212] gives 4.49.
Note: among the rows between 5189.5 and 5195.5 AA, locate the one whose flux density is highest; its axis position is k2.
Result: 5192.54 AA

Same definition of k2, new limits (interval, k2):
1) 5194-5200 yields 5199.72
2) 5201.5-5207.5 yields 5202.11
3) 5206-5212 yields 5209.31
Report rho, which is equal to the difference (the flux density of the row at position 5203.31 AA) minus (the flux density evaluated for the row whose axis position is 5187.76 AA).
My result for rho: -0.2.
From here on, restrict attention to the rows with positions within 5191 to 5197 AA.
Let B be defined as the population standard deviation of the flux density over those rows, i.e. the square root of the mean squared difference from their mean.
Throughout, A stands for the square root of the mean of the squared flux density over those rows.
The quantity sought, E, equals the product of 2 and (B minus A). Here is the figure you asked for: -40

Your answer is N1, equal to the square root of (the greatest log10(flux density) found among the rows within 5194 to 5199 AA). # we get 1.16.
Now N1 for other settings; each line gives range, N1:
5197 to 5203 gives 1.17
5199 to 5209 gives 1.17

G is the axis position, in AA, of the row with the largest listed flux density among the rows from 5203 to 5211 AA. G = 5209.31 AA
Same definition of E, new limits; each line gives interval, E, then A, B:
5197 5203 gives -41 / 21.7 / 1.04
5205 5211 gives -37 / 19.7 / 0.95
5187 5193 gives -37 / 19.4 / 1.10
